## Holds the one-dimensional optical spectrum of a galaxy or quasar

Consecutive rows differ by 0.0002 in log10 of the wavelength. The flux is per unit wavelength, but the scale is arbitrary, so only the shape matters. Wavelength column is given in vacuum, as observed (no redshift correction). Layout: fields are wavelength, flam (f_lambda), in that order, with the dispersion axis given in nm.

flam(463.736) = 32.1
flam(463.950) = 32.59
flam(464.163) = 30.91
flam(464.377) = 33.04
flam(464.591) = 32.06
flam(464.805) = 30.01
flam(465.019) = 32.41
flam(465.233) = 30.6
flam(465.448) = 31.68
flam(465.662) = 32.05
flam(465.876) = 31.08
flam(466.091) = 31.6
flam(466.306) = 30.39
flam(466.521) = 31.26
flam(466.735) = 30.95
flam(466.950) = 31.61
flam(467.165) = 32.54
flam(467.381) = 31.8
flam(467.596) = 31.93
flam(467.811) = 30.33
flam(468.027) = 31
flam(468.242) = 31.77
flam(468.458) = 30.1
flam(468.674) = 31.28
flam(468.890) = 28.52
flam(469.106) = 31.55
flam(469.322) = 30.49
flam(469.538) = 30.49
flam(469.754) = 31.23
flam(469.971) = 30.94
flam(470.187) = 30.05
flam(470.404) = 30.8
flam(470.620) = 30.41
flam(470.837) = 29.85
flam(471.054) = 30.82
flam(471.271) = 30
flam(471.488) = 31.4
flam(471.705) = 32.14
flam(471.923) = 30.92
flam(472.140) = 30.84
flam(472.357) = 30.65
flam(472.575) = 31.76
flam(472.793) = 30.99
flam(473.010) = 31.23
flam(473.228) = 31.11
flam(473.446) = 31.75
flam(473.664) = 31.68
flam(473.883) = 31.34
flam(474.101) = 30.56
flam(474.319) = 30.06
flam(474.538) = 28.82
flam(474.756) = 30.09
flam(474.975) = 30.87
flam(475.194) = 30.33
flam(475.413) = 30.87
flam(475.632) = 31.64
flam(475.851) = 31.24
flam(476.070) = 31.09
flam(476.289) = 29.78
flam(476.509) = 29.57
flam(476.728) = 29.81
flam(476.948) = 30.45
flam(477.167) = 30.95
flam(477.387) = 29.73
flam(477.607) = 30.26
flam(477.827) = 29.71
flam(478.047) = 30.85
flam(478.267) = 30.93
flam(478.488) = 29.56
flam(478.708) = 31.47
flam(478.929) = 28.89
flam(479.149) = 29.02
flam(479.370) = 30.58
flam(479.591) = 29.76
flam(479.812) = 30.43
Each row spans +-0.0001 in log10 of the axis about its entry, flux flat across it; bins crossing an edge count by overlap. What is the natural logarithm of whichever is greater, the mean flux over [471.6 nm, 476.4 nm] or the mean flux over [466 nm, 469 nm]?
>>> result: 3.44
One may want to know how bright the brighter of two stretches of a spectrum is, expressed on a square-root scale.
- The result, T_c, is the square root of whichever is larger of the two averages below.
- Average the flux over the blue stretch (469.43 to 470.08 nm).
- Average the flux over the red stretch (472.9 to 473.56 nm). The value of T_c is 5.60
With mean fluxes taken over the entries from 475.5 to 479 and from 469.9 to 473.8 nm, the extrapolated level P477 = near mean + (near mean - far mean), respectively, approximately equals 29.8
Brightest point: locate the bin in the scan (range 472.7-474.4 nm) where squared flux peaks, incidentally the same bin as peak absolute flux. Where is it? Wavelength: 473.446 nm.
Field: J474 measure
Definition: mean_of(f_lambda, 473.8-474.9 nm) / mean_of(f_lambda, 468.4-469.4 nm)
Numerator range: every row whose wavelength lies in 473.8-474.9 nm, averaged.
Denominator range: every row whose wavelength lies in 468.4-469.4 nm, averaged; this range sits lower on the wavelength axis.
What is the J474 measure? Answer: 0.99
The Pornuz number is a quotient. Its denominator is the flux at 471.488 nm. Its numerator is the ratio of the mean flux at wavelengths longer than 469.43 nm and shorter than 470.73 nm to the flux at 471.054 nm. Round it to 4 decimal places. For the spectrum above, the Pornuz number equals 0.0317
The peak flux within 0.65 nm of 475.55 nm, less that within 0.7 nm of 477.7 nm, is 0.7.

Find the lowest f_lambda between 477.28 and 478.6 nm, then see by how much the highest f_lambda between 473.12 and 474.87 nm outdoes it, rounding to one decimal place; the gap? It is 2.2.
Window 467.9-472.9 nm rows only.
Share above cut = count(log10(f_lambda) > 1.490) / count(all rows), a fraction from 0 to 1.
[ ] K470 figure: 0.48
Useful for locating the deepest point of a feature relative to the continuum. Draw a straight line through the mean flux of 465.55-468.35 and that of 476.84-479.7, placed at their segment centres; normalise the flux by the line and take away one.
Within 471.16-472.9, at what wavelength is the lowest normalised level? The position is 471.271 nm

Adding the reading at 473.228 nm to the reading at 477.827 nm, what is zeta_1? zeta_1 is 60.8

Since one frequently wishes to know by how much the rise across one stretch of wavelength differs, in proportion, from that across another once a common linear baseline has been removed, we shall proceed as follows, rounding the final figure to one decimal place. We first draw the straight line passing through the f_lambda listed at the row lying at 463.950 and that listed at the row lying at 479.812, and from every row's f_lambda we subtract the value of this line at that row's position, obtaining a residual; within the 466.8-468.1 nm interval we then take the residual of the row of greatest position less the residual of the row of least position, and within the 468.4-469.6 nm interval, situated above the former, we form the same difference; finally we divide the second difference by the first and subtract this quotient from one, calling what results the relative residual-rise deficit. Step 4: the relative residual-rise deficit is 2.2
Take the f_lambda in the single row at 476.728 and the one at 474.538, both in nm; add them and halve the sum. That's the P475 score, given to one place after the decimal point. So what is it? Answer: 29.3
